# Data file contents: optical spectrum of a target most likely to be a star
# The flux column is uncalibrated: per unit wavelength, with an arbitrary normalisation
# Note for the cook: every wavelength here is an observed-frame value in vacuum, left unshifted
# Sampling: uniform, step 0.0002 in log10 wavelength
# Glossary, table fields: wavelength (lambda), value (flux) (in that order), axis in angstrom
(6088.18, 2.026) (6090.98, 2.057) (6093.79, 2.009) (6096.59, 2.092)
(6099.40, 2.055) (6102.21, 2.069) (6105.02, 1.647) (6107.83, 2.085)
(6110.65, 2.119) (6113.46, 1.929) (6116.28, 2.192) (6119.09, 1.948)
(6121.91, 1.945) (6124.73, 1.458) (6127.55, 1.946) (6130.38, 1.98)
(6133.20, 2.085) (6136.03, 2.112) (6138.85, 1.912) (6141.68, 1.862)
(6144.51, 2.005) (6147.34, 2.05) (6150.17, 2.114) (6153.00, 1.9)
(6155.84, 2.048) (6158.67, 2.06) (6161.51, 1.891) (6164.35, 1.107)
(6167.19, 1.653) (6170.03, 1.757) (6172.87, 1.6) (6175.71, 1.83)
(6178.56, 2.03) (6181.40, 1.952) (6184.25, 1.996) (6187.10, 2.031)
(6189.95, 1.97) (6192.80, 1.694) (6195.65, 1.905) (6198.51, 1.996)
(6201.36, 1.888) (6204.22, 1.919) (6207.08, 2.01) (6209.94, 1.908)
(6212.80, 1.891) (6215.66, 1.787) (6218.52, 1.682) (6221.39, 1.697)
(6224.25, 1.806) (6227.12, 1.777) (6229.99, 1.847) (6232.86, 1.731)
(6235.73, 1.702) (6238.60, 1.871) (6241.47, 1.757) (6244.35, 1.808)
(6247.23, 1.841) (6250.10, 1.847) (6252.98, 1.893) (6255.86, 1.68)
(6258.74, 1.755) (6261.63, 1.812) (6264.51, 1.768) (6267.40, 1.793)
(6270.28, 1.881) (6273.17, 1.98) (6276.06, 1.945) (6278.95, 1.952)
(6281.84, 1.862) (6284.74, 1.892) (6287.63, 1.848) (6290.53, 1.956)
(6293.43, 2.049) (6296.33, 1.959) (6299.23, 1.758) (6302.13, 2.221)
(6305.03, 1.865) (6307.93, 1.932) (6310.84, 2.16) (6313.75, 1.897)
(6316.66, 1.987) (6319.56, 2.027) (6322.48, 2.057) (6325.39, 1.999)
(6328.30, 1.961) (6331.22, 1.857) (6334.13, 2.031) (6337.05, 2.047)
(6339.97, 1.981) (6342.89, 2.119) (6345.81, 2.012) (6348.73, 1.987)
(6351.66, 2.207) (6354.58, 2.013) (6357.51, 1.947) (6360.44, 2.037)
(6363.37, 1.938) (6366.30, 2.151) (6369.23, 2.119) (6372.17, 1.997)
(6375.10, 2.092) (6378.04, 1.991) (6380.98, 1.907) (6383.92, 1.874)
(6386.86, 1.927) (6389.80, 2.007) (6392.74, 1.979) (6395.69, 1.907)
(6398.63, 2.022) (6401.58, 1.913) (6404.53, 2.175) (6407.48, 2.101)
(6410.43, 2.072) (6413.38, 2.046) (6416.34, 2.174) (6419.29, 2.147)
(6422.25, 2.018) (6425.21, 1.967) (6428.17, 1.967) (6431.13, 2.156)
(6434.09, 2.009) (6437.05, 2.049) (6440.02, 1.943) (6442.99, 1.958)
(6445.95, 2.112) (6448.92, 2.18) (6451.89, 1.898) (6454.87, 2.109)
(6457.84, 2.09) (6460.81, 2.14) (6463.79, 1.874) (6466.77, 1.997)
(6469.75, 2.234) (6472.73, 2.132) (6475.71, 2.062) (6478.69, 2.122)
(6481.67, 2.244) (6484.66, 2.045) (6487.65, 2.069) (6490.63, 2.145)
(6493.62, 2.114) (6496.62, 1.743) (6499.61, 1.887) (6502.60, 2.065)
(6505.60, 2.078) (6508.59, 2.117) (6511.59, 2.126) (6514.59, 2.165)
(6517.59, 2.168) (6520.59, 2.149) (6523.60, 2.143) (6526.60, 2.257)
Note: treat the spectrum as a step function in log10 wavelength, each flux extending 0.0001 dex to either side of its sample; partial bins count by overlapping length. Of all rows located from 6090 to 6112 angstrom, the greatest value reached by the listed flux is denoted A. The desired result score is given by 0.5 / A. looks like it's 0.236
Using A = 2.119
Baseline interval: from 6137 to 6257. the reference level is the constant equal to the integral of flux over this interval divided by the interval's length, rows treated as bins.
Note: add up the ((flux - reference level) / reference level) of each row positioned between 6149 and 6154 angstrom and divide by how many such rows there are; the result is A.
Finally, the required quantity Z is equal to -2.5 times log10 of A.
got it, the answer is 2.69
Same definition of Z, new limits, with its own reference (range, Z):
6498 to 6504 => 2.93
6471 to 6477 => 2.19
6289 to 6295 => 2.72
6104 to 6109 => 5.26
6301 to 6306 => 2.46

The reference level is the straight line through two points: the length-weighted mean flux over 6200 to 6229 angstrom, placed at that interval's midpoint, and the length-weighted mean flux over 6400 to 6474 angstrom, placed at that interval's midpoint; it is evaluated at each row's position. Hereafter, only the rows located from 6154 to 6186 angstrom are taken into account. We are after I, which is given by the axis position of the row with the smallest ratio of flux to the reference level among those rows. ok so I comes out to 6164.35 angstrom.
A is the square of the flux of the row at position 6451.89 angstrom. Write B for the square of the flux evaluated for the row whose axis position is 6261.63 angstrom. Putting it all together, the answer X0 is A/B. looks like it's 1.1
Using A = 3.6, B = 3.3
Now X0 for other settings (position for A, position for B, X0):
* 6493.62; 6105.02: 1.6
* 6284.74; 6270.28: 1.0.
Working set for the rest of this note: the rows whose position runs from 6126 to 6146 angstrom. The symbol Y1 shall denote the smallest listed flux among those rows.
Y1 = 1.862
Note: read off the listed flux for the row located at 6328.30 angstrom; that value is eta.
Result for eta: 1.961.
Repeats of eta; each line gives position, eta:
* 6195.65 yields 1.905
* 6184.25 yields 1.996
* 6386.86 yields 1.927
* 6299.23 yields 1.758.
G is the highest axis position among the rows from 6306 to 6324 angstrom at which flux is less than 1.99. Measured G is 6316.66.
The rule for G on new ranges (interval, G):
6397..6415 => 6401.58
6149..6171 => 6170.03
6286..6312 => 6307.93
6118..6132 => 6130.38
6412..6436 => 6428.17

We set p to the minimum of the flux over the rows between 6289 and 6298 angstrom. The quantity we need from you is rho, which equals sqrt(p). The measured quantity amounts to 1.40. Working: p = 1.956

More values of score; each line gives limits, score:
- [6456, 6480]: 0.224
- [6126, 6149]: 0.237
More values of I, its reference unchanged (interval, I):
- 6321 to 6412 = 6383.92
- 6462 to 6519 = 6496.62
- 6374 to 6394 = 6383.92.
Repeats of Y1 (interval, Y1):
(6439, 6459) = 1.898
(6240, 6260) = 1.68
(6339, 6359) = 1.947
